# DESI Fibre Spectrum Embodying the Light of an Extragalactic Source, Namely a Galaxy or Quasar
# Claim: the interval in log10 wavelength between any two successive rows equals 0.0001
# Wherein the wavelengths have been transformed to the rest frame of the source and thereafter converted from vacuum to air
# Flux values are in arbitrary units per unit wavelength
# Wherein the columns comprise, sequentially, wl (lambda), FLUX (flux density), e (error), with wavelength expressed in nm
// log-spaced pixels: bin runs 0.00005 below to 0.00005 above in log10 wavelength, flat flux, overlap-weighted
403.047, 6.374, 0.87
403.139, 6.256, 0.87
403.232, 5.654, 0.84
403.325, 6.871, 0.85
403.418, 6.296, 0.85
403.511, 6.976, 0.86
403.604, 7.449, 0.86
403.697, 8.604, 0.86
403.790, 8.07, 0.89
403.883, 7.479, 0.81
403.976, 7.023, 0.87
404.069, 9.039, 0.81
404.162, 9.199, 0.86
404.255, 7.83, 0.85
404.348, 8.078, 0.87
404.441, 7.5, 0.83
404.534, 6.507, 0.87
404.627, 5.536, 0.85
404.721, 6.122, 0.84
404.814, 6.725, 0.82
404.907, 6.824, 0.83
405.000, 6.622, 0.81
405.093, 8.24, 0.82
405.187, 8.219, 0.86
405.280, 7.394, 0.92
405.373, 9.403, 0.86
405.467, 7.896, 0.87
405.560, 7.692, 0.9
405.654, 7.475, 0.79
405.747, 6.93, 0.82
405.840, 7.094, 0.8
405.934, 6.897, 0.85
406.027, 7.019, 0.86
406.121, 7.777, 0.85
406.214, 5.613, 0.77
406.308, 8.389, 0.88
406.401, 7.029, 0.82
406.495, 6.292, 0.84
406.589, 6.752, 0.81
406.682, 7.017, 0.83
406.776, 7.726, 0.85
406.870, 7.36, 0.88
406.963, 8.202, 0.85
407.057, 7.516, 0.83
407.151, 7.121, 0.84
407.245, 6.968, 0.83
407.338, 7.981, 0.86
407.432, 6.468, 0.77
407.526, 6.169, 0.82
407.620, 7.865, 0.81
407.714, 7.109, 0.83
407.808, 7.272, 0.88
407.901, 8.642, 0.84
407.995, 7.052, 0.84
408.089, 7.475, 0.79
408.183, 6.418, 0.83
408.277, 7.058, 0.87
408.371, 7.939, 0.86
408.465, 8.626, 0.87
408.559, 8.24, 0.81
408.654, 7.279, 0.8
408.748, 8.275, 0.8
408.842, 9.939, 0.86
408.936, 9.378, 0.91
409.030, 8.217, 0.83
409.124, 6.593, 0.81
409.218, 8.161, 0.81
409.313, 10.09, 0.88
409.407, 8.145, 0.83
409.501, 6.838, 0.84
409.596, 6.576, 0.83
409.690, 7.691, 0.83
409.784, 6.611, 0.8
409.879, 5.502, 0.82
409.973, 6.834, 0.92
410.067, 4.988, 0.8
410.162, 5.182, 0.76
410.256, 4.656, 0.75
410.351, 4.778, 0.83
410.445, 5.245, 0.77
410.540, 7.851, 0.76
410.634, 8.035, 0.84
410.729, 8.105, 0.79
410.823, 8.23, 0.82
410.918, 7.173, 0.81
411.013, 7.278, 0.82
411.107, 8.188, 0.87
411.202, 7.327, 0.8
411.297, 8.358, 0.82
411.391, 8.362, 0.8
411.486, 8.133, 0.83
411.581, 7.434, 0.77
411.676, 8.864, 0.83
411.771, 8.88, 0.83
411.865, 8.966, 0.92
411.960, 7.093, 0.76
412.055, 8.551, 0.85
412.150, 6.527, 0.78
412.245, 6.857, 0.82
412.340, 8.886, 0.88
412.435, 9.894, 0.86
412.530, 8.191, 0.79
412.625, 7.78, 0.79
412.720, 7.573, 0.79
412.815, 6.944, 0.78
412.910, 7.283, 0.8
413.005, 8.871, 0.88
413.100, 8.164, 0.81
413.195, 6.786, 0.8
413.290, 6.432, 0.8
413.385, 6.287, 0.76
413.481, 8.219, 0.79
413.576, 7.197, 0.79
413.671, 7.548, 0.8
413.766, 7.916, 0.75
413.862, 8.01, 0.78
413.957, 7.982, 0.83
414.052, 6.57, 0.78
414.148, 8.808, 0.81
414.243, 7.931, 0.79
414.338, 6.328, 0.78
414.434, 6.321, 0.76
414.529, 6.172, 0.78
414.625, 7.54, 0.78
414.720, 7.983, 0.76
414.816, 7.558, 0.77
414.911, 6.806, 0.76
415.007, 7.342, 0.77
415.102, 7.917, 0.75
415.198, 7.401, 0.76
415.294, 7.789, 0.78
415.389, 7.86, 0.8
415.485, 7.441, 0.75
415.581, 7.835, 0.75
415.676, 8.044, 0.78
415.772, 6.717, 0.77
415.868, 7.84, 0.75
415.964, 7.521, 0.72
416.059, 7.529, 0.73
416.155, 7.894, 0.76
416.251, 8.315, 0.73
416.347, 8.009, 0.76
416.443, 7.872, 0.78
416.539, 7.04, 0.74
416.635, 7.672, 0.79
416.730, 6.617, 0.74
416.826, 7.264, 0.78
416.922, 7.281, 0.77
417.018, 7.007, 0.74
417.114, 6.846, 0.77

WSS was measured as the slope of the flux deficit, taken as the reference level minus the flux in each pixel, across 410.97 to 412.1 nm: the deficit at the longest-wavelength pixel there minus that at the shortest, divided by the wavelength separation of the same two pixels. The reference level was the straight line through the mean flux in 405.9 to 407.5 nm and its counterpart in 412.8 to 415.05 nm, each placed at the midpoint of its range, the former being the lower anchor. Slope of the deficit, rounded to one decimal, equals -1.2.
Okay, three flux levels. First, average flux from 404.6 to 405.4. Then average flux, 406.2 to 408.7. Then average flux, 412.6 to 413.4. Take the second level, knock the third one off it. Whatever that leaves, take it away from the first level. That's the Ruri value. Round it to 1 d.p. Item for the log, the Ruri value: 7.3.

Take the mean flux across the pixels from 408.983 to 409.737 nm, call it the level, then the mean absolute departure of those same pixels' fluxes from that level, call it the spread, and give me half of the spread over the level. 0.055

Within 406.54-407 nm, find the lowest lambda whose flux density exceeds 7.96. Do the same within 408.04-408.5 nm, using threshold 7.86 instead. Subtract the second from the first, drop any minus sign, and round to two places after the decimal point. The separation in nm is 1.41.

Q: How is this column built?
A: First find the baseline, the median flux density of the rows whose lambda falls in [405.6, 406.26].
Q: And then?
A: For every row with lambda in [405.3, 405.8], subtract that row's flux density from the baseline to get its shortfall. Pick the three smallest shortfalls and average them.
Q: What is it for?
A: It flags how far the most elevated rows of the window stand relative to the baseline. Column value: -1.31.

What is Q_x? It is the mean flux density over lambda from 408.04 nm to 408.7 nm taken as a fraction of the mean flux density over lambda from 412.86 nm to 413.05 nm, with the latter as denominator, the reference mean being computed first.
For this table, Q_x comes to 0.94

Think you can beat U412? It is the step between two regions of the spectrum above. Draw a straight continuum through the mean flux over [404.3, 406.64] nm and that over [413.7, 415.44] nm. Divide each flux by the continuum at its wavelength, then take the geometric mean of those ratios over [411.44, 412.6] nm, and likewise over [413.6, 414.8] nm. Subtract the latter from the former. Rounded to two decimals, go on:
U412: 0.11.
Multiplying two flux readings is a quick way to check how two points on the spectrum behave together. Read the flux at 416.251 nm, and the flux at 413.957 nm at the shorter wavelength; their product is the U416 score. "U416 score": 66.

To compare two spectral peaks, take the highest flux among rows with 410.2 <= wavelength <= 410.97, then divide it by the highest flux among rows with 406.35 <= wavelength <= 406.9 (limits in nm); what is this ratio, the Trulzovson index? 1.07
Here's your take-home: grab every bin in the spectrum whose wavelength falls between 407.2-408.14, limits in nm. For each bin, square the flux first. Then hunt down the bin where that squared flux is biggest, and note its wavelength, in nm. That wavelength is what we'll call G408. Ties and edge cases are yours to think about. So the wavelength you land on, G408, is 407.901 nm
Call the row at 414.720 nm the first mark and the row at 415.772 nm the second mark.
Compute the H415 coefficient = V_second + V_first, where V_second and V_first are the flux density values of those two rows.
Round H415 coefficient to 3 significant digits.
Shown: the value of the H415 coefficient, 14.7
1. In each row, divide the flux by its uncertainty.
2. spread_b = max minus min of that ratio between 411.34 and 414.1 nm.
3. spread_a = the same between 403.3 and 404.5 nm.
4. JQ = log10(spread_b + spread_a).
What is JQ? 0.858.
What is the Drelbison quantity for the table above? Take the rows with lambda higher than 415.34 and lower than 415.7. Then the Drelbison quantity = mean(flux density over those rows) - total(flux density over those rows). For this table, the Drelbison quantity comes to -23.4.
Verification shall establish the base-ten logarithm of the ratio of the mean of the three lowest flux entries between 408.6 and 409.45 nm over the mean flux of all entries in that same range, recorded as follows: -0.061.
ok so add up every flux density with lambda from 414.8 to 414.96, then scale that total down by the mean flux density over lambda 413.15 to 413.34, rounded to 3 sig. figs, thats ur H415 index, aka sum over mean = 2.17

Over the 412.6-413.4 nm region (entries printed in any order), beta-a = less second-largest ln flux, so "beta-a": -2.10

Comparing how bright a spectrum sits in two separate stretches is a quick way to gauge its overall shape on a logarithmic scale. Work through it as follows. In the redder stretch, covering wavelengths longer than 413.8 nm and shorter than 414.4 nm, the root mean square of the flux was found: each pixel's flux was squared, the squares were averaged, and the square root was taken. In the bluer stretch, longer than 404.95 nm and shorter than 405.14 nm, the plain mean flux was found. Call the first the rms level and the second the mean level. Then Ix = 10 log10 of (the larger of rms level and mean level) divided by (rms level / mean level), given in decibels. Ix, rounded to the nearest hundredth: 8.71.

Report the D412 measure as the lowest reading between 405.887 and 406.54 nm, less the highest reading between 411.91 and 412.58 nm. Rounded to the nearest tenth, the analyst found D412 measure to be -4.3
